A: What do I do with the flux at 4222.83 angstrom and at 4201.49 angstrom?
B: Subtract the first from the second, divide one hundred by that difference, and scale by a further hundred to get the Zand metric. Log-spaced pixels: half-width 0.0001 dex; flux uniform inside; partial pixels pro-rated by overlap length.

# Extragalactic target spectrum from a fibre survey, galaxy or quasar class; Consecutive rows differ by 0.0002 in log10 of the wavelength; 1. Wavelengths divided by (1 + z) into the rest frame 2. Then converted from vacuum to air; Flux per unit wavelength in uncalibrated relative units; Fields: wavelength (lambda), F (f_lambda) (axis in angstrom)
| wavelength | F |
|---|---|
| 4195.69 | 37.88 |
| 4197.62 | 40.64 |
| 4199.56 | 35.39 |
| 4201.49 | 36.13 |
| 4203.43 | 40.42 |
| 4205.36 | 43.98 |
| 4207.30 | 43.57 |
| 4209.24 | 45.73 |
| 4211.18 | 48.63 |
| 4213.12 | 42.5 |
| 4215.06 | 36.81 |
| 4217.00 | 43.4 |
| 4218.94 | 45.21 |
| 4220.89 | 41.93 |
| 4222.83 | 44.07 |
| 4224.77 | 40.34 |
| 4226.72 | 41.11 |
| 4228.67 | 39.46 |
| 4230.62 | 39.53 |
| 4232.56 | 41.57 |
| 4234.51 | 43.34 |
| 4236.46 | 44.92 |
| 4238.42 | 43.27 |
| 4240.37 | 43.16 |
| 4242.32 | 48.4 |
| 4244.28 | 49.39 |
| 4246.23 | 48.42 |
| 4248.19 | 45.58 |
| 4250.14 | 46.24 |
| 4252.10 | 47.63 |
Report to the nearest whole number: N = -1259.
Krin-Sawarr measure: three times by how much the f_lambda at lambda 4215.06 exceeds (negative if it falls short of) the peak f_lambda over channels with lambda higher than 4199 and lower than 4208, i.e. -22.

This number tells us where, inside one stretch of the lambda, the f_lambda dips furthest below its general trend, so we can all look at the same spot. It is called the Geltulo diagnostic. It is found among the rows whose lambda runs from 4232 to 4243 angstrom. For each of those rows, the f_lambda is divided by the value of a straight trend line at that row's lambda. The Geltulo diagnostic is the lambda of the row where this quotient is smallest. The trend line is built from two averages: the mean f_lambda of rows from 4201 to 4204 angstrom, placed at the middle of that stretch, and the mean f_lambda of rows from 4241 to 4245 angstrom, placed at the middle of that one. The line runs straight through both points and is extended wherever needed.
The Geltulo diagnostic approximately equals 4240.37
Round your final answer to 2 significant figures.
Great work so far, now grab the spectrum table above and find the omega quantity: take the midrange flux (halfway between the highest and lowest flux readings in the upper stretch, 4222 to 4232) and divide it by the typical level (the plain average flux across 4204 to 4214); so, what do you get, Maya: 0.93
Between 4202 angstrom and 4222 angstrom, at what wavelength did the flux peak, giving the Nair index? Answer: 4211.18 angstrom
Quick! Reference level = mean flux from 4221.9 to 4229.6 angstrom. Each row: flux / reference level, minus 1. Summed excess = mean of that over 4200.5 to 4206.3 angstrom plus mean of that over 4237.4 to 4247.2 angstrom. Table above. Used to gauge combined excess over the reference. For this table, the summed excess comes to 0.10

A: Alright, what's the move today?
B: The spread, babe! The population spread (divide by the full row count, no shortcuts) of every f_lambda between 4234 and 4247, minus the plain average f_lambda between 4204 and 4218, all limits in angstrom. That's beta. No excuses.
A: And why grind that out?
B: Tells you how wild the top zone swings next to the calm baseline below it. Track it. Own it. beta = -40.9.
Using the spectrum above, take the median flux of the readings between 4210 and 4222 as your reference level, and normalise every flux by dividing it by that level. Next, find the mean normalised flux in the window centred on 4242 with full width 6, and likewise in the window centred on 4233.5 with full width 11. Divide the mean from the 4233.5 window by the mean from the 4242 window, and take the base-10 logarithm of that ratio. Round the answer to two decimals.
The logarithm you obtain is -0.05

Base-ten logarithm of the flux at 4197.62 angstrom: 1.61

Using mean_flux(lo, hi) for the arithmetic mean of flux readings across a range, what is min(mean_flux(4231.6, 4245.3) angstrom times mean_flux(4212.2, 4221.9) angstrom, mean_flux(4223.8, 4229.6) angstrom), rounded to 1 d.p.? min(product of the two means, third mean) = 40.3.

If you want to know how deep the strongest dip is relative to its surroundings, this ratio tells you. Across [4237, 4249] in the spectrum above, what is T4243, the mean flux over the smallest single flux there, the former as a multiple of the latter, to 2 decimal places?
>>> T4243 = 1.07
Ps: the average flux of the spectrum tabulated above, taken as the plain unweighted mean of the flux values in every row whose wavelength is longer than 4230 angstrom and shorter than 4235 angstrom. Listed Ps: 41.5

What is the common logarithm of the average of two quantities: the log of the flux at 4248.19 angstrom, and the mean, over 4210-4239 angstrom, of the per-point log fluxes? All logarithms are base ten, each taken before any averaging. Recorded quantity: 0.216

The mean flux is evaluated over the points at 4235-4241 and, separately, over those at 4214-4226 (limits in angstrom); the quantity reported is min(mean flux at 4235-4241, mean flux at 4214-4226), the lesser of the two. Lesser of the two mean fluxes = 42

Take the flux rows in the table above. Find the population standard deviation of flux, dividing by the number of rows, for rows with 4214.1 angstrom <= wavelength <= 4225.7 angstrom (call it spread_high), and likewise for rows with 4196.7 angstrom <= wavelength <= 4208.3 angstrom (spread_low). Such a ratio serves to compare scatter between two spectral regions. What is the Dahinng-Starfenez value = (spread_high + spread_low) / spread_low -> 1.84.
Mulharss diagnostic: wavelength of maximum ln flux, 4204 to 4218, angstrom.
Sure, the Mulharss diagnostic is 4211.18 angstrom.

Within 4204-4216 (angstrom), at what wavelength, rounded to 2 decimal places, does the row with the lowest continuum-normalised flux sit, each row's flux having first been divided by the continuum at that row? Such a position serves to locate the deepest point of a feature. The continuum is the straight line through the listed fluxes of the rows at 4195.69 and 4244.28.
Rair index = 4215.06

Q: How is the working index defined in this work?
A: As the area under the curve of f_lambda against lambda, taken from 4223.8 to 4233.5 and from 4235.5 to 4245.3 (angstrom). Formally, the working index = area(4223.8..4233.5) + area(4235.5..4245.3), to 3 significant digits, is 841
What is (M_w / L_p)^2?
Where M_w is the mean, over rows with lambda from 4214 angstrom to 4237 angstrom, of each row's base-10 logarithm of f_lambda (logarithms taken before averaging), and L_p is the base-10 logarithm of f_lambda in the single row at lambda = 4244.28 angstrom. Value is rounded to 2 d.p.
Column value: 0.92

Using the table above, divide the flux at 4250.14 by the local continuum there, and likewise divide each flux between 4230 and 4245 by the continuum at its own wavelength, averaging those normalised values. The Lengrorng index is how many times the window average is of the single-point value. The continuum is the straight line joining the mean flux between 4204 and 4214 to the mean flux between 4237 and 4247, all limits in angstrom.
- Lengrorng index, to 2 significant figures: 0.97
